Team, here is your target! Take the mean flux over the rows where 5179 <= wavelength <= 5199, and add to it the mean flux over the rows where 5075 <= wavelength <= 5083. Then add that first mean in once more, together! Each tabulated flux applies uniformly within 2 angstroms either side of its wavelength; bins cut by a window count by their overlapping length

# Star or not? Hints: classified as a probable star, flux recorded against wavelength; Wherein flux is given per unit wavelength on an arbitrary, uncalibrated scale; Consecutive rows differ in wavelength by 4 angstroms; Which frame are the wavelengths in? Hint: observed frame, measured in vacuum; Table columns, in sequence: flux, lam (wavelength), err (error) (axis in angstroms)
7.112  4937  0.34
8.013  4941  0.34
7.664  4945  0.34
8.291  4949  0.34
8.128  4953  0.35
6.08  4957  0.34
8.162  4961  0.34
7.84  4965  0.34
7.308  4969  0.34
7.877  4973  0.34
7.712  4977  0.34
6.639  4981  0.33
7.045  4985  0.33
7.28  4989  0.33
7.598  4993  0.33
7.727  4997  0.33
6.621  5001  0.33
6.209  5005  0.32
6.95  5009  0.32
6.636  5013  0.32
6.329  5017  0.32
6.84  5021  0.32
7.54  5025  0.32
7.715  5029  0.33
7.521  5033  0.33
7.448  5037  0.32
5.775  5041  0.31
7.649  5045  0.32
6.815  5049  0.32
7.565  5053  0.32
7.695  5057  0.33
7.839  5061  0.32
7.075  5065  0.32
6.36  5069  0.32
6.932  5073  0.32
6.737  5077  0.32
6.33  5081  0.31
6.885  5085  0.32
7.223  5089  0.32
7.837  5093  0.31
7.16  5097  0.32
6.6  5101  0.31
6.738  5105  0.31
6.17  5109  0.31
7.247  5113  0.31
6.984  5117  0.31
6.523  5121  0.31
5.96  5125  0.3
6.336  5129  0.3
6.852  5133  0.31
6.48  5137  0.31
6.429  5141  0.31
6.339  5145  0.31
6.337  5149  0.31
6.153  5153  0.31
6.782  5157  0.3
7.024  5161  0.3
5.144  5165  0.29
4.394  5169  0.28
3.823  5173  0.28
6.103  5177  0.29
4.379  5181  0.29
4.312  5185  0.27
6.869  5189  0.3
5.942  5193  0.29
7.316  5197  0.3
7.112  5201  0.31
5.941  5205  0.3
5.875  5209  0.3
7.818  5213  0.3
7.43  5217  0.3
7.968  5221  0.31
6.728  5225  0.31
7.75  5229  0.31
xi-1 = 18.1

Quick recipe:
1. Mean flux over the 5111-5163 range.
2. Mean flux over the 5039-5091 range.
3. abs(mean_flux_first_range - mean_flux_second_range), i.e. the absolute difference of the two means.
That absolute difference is 0.4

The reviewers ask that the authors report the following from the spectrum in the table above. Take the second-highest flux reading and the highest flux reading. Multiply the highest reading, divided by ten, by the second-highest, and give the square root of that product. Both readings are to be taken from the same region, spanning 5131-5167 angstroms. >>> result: 2.19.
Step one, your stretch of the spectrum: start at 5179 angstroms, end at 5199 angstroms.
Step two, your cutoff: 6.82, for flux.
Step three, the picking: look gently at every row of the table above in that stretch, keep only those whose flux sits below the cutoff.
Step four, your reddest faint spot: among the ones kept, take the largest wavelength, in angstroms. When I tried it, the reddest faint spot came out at 5193 angstroms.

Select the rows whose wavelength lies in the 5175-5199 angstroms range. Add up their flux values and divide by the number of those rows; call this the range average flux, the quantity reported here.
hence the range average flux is 5.8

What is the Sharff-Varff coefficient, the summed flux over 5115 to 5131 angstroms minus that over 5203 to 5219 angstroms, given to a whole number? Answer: -1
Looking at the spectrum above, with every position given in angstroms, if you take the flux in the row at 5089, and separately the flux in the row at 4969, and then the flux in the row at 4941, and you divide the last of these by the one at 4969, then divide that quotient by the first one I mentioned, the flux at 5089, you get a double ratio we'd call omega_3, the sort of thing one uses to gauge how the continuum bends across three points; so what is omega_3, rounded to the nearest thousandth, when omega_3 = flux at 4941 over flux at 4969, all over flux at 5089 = 0.152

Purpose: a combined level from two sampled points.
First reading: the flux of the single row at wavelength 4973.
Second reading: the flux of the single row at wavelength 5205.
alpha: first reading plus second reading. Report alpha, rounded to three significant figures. 13.8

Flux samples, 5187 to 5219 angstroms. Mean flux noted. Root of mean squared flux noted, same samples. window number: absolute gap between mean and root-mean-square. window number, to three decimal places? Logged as 0.038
